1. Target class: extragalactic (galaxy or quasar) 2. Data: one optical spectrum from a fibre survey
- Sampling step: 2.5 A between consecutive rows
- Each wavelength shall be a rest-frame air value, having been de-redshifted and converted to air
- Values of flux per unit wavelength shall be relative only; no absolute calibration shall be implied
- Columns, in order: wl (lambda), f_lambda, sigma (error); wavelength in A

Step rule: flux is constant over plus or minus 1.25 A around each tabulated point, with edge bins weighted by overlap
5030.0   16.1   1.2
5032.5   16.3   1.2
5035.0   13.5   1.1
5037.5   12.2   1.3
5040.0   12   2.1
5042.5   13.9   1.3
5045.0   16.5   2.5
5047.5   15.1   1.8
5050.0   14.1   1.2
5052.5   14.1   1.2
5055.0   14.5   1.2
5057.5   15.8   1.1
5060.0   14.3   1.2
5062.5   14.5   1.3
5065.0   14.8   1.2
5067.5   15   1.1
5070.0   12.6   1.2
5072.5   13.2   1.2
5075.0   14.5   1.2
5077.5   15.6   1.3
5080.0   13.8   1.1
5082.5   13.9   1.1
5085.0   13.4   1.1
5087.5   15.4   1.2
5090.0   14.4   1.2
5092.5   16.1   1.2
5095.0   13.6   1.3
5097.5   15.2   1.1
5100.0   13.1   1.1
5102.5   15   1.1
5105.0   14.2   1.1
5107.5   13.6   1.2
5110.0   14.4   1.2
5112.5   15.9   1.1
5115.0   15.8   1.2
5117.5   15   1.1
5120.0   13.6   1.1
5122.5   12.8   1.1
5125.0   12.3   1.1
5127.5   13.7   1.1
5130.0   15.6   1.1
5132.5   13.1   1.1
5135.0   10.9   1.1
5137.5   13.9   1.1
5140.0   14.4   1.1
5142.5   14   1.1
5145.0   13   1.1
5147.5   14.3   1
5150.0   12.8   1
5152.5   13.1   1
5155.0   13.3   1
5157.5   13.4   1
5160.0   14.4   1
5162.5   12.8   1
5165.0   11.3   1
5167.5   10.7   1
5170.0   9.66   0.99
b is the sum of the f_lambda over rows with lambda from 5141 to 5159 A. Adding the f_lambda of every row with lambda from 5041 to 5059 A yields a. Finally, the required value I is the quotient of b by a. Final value 0.90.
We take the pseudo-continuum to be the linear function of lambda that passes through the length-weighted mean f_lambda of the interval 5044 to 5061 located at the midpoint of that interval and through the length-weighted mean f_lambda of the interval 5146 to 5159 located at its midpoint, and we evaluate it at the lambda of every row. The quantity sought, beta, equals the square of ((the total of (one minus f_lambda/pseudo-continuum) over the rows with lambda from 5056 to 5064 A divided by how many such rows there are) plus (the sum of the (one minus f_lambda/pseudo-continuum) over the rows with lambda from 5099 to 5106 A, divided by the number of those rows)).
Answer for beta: 0.000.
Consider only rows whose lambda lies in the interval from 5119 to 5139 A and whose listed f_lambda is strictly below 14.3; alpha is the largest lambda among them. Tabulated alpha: 5137.5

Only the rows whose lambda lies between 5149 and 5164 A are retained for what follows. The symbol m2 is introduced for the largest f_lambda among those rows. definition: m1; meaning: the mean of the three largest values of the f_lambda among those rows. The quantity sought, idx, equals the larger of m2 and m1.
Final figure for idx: 14.4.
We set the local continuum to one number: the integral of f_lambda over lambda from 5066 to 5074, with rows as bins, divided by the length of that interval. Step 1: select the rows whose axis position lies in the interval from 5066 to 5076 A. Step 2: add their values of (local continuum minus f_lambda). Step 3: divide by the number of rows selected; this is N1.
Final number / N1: -0.16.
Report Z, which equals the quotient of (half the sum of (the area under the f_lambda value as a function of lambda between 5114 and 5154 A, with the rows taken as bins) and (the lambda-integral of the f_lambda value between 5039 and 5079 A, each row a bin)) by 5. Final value 112.2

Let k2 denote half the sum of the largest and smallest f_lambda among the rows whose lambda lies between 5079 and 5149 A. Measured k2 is 13.5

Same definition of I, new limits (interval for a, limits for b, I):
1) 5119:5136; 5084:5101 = 1.10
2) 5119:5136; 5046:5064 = 1.11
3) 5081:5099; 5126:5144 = 0.94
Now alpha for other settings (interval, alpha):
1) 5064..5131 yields 5127.5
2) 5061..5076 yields 5072.5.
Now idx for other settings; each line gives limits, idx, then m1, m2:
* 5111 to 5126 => 15.9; 15.6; 15.9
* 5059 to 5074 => 15.0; 14.8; 15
